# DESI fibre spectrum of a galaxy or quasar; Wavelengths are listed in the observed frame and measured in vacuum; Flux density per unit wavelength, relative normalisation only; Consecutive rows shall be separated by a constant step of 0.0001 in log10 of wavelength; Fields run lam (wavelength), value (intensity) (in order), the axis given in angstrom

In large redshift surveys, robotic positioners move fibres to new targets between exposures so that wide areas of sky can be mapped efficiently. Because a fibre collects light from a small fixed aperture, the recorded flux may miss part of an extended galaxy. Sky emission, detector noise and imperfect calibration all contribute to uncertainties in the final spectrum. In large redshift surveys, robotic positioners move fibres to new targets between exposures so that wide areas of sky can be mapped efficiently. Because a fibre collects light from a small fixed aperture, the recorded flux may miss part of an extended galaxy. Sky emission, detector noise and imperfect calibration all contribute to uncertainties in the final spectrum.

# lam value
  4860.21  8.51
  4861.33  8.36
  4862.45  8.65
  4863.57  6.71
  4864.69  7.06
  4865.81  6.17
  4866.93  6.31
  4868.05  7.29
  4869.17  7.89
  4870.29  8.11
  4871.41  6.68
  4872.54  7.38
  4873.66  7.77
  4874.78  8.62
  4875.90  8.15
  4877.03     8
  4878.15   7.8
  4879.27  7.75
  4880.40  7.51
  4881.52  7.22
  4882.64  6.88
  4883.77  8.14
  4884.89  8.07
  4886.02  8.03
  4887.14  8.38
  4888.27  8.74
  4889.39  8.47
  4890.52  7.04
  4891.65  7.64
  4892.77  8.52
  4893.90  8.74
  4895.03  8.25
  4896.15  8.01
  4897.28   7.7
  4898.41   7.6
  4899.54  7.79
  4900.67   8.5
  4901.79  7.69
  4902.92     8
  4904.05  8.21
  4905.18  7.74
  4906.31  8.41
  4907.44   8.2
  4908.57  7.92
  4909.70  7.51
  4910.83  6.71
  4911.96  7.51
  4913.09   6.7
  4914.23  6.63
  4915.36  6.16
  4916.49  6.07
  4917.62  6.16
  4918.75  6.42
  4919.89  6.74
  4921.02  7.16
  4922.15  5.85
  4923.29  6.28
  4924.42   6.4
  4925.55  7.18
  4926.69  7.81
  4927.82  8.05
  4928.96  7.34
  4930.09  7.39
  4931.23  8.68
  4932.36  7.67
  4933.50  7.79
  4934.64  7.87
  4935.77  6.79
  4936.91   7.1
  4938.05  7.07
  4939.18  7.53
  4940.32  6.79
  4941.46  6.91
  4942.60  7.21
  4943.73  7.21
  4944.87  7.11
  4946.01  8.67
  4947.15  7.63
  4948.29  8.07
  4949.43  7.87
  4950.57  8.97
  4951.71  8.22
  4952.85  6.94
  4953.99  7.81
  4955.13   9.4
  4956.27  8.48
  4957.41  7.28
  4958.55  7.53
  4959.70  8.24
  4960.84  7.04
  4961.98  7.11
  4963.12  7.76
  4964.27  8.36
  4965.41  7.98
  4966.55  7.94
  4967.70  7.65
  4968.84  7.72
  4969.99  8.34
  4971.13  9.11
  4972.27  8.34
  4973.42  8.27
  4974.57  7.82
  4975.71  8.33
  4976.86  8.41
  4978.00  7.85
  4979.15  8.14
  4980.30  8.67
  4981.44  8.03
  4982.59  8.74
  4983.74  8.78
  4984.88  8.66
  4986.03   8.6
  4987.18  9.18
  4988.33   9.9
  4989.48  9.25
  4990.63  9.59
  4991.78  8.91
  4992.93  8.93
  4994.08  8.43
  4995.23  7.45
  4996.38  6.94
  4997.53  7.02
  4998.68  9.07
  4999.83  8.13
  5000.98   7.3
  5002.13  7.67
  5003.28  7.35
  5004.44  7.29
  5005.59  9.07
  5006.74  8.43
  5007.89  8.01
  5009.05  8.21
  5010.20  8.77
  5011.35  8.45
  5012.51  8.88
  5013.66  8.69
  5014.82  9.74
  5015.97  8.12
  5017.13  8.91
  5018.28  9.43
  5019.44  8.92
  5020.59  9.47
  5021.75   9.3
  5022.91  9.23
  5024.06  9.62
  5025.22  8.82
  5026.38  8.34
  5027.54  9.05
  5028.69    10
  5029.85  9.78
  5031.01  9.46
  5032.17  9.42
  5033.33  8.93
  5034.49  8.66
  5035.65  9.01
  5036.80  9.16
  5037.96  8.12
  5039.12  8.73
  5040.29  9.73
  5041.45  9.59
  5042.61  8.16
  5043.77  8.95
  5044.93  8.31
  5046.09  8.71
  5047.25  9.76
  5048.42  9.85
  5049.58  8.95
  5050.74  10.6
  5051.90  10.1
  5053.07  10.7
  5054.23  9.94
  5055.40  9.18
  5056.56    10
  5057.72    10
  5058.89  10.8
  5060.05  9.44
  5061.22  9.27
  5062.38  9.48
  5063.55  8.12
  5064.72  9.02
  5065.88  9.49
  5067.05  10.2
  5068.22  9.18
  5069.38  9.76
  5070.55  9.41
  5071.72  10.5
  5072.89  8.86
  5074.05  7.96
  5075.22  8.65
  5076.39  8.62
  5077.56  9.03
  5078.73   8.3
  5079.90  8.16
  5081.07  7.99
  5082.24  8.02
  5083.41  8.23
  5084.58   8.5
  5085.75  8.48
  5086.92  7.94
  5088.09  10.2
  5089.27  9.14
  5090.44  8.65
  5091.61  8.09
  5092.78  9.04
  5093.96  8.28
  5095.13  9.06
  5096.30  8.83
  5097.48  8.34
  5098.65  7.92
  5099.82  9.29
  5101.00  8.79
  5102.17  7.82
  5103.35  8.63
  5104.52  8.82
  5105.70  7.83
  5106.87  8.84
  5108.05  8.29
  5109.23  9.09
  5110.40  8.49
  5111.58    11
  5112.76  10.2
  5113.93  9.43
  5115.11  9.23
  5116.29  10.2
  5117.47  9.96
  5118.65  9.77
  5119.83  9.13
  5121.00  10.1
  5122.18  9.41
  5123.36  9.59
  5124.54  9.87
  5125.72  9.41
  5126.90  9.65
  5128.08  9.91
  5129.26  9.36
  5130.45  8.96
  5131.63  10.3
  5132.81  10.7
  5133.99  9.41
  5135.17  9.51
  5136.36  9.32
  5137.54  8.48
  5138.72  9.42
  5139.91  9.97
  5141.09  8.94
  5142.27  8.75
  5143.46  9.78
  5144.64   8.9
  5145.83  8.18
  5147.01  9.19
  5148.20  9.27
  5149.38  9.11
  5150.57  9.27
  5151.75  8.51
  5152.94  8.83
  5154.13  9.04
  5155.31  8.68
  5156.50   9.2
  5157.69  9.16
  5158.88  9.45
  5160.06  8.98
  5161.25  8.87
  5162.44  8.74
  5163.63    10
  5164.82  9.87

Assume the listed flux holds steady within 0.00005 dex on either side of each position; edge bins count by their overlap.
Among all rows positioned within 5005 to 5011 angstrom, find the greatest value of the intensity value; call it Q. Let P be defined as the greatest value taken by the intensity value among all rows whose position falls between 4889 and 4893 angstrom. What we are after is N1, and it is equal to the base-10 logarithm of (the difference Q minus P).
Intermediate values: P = 8.52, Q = 9.07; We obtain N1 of -0.26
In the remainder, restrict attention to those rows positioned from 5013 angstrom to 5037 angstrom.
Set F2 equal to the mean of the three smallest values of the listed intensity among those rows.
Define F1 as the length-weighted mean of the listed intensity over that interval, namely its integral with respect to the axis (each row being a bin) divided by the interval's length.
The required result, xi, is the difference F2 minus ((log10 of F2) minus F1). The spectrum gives 16.6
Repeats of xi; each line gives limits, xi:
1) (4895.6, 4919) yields 12.8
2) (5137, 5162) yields 16.5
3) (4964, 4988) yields 15.2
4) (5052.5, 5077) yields 16.8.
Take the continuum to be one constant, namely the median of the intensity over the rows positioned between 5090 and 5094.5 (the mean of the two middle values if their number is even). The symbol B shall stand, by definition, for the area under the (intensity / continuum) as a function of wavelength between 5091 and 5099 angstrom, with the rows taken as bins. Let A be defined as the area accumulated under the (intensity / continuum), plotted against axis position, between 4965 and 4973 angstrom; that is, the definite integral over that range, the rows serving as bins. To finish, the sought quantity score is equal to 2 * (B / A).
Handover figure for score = 2.09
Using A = 7.71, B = 8.1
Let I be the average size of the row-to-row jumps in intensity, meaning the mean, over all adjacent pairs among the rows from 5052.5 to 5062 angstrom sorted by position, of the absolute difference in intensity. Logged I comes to 0.67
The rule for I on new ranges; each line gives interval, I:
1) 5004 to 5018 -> 0.73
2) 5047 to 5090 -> 0.67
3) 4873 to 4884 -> 0.43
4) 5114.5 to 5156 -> 0.55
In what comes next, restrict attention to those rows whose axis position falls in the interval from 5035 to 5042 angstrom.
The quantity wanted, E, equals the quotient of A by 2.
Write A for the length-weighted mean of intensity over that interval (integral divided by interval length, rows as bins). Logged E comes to 4.53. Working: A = 9.05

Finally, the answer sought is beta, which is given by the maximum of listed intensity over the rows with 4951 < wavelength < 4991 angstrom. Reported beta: 9.9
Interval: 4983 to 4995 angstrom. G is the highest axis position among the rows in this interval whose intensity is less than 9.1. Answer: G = 4994.08 angstrom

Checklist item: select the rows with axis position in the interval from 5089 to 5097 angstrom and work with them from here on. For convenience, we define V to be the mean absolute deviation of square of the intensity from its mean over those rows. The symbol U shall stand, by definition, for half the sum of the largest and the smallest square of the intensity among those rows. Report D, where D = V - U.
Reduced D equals -69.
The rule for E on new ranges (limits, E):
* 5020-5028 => 4.56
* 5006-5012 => 4.20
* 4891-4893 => 3.99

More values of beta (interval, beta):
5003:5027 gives 9.74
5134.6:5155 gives 9.97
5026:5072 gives 10.8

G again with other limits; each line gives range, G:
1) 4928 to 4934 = 4933.50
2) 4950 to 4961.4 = 4960.84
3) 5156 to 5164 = 5162.44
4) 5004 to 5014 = 5013.66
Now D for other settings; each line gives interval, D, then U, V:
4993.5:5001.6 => -55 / 65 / 11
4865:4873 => -43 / 52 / 9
